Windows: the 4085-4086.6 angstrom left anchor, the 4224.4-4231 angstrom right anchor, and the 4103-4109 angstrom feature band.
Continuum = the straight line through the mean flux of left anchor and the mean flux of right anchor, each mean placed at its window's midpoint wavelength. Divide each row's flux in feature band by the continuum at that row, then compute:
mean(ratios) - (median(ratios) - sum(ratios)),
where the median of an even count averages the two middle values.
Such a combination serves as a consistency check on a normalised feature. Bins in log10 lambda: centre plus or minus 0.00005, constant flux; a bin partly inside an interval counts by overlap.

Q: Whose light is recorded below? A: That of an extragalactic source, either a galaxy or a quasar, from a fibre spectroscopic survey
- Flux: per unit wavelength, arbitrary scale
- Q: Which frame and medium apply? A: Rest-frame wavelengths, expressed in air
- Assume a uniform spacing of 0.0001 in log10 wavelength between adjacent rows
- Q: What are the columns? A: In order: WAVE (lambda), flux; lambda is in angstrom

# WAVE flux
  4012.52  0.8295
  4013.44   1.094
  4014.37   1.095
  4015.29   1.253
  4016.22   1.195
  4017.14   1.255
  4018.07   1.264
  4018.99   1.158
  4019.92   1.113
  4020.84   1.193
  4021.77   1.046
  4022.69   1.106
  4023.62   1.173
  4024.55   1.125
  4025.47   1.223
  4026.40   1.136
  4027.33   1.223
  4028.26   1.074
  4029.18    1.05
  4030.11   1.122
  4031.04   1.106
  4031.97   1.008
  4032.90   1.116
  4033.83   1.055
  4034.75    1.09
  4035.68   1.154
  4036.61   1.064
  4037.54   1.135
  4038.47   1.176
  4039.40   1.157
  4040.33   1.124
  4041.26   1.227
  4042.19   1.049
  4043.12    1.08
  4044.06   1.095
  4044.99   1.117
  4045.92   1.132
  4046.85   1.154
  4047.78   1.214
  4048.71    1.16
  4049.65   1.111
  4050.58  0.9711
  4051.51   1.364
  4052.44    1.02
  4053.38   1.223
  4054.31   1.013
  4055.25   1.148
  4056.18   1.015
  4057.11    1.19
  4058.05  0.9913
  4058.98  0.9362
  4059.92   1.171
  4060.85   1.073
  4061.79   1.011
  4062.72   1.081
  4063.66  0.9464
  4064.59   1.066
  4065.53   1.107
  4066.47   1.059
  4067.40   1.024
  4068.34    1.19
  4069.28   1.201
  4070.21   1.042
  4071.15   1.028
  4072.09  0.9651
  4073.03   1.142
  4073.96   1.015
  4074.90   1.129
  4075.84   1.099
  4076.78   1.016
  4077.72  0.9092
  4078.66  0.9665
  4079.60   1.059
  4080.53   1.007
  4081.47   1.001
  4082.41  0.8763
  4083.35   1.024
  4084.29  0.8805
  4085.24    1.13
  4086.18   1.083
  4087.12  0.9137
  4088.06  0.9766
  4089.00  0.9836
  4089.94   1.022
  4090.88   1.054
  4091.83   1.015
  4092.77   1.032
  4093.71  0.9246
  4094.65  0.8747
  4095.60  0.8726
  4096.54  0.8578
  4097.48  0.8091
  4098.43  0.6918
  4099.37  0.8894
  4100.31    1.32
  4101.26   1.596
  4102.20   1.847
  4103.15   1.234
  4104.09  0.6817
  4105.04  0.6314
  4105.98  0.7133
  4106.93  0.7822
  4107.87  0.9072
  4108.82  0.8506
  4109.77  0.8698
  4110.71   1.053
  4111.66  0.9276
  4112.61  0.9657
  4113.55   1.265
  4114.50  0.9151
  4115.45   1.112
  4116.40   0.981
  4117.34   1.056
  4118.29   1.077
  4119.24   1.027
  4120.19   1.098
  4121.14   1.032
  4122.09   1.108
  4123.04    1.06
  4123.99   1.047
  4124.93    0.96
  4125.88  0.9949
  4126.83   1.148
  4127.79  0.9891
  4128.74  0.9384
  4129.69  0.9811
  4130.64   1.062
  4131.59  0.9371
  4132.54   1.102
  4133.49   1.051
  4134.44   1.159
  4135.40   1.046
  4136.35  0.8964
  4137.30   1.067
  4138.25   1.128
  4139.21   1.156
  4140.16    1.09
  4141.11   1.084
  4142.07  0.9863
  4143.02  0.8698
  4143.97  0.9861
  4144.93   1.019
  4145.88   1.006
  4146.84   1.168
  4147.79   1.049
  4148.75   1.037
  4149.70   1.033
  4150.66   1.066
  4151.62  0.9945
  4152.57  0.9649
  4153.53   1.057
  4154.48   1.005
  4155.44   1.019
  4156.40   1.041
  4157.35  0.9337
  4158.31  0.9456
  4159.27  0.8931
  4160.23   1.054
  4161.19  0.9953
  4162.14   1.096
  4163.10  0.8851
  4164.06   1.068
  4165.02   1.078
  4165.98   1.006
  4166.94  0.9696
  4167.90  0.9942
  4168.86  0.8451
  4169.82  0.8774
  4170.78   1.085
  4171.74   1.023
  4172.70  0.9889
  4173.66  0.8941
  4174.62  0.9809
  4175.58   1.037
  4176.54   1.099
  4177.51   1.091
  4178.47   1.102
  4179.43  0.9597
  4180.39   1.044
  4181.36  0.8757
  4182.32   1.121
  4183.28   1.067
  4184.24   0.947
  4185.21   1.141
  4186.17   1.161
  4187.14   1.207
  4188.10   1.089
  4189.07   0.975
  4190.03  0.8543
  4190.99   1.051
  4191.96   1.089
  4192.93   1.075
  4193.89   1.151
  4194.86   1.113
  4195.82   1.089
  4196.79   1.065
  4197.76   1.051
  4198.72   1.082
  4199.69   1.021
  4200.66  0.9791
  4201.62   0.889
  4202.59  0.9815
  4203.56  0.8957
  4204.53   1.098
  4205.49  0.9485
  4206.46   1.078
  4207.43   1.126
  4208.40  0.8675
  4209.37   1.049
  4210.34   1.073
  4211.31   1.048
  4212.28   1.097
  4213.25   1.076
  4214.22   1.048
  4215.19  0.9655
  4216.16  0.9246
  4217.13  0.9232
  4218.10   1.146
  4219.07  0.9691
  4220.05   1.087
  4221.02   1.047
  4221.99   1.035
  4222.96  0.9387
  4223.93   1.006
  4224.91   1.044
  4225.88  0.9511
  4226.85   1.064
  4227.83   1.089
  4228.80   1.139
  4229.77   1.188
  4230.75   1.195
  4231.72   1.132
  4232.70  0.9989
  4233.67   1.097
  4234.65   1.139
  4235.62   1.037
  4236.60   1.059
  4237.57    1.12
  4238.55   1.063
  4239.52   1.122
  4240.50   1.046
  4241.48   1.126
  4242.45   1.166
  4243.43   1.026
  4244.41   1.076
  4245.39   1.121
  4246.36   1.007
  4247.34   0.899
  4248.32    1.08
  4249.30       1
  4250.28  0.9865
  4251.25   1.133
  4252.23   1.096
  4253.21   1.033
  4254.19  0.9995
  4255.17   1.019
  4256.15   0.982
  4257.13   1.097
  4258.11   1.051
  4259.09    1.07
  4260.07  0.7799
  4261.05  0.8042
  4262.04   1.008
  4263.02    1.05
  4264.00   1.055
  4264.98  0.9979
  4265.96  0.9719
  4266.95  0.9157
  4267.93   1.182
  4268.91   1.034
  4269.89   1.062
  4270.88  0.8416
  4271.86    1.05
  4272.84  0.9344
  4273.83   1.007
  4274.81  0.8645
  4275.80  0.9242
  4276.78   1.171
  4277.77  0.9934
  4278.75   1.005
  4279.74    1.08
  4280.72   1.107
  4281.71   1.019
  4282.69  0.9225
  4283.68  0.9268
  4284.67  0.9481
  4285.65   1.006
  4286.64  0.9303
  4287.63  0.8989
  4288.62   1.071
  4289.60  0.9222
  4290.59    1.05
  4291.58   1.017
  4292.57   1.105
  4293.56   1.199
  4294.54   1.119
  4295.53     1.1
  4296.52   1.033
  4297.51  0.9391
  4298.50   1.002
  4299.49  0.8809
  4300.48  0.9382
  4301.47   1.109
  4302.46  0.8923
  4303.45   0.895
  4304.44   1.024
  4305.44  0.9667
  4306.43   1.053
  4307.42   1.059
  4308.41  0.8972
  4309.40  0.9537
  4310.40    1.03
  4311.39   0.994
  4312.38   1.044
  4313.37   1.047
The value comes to 5.3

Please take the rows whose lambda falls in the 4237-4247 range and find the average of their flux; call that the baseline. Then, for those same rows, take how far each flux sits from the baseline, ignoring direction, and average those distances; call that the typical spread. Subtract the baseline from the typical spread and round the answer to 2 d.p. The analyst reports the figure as -1.04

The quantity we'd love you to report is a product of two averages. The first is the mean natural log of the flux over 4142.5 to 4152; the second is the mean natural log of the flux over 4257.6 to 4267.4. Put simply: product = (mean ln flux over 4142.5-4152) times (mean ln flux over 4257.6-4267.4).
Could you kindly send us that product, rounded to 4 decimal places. -0.0007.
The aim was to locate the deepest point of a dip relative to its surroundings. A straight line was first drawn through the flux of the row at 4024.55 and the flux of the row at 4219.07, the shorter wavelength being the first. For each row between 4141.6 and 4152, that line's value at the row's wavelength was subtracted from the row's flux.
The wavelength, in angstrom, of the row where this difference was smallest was 4143.02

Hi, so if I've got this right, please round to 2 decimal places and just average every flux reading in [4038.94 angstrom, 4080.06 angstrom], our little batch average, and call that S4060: 1.09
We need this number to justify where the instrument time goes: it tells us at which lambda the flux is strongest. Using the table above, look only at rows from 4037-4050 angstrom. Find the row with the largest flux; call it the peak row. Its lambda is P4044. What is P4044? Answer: 4041.26 angstrom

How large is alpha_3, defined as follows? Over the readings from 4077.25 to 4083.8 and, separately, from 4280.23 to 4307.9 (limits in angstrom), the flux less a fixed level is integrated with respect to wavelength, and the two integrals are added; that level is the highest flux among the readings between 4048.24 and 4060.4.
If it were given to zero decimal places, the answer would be -12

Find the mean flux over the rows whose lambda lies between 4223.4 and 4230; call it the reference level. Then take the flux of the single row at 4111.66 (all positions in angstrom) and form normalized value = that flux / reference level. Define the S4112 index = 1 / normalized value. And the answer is 1.15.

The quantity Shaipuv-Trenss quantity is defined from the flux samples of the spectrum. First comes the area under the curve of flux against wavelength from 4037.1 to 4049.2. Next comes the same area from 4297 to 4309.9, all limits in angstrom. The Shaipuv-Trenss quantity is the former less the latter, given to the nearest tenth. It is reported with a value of 1.3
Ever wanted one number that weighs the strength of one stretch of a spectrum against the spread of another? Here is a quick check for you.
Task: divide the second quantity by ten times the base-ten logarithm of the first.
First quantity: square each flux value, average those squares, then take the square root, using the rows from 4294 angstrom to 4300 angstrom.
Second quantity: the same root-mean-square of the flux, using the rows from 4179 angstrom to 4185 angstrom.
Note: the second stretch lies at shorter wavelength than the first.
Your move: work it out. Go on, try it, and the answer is 15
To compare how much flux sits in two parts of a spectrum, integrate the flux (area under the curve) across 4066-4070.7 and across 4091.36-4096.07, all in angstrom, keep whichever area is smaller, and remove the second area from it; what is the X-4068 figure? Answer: 0.00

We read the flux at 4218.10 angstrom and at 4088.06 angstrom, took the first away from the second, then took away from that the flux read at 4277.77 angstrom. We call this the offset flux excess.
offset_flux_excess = -1.16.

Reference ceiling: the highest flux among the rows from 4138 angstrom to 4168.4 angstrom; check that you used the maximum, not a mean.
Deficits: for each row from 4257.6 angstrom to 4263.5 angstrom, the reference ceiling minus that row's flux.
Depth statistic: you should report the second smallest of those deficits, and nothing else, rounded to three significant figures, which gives 0.117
